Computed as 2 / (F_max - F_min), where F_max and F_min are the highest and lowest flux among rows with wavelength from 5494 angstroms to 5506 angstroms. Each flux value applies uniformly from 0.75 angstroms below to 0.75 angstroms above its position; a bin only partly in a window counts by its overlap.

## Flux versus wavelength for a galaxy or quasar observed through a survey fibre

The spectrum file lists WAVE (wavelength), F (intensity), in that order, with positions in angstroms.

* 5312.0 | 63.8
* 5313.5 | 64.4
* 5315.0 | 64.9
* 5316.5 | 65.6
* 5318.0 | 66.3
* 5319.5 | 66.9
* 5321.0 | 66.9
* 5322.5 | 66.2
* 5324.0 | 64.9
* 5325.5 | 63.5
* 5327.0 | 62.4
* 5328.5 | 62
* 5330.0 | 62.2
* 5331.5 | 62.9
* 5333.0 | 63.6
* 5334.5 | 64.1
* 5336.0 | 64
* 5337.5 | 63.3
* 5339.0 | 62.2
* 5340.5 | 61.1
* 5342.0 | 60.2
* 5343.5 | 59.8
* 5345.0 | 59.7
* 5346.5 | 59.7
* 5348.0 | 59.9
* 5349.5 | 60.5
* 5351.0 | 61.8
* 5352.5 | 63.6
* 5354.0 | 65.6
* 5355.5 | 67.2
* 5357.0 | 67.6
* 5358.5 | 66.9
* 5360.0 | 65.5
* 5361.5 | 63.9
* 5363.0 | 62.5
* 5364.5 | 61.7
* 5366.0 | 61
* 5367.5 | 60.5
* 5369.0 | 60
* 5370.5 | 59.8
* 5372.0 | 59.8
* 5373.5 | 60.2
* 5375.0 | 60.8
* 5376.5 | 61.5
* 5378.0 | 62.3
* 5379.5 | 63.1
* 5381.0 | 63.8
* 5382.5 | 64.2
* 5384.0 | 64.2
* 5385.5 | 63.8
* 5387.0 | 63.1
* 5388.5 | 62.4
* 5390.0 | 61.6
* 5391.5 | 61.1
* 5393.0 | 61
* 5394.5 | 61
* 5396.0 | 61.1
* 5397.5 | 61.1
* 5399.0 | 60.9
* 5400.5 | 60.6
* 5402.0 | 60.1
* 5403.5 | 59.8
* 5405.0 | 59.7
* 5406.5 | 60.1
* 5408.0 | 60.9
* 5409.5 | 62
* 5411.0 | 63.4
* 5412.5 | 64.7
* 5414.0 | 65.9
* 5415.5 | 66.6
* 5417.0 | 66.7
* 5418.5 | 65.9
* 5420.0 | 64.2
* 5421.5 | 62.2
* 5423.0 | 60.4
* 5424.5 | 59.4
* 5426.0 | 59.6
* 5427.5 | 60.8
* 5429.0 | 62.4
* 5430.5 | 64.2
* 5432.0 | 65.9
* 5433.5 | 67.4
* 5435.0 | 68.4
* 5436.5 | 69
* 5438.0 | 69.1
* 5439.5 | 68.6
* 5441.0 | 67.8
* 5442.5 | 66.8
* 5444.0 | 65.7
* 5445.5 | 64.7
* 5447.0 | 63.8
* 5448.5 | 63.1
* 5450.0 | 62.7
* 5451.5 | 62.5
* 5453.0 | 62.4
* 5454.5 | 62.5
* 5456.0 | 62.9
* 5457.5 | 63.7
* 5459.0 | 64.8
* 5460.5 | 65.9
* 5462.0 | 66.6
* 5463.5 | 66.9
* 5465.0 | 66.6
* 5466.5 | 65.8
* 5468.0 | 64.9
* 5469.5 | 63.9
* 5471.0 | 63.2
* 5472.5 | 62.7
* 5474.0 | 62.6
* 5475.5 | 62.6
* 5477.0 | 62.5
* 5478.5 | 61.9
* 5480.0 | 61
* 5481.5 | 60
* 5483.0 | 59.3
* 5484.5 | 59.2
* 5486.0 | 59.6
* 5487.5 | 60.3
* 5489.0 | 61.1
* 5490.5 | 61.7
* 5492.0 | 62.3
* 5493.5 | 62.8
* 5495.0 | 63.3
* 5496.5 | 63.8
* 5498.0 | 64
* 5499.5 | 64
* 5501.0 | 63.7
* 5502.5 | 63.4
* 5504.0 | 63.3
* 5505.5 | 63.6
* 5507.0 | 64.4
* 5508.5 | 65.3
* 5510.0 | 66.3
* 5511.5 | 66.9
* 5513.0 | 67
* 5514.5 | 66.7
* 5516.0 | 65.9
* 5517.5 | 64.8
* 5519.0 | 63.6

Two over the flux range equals 2.9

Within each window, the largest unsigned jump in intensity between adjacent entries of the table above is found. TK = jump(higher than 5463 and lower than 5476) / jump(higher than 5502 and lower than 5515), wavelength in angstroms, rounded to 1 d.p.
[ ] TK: 1.0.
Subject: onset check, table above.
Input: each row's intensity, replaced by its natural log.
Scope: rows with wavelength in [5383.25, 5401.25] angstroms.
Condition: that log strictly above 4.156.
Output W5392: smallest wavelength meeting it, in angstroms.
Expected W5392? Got 5384.0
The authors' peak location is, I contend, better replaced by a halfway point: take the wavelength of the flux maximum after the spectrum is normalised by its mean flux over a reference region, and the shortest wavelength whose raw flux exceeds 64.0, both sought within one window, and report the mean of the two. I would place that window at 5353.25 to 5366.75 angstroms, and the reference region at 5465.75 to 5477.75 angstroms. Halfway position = 5355.5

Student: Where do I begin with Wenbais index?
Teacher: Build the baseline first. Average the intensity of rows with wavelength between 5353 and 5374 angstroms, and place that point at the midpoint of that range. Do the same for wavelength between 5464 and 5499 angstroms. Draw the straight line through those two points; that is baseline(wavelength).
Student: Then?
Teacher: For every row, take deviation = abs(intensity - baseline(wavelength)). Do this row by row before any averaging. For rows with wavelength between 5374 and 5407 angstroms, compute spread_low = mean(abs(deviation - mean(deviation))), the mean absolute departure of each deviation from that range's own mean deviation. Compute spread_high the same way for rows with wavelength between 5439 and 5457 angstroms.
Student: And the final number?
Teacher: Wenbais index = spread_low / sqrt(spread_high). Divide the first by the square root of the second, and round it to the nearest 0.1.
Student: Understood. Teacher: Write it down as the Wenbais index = 0.5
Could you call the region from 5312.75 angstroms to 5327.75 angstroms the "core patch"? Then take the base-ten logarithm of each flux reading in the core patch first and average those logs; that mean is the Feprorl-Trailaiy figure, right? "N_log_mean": 1.81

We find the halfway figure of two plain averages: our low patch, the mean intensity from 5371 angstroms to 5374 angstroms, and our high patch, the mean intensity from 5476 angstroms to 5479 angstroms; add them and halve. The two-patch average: 61.1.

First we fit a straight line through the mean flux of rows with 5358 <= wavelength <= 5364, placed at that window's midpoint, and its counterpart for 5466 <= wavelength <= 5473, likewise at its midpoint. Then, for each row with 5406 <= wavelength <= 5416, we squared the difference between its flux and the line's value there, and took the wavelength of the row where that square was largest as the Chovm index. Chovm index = 5406.5 angstroms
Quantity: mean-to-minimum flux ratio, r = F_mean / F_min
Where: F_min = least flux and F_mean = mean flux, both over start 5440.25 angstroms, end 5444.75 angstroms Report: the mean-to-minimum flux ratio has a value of 1.02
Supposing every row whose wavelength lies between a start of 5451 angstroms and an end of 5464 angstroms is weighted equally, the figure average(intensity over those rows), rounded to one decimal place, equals 64.2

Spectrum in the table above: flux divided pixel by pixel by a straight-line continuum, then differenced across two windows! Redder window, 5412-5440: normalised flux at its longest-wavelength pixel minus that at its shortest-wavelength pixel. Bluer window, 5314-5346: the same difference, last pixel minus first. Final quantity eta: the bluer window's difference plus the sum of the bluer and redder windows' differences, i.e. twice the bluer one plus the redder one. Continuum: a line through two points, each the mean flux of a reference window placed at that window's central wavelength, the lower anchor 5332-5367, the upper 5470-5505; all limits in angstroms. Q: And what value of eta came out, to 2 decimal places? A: -0.10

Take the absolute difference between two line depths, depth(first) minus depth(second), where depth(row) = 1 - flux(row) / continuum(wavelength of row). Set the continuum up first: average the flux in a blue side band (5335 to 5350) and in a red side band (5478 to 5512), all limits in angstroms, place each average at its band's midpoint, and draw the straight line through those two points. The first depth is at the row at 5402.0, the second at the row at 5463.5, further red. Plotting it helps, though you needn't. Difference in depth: 0.099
